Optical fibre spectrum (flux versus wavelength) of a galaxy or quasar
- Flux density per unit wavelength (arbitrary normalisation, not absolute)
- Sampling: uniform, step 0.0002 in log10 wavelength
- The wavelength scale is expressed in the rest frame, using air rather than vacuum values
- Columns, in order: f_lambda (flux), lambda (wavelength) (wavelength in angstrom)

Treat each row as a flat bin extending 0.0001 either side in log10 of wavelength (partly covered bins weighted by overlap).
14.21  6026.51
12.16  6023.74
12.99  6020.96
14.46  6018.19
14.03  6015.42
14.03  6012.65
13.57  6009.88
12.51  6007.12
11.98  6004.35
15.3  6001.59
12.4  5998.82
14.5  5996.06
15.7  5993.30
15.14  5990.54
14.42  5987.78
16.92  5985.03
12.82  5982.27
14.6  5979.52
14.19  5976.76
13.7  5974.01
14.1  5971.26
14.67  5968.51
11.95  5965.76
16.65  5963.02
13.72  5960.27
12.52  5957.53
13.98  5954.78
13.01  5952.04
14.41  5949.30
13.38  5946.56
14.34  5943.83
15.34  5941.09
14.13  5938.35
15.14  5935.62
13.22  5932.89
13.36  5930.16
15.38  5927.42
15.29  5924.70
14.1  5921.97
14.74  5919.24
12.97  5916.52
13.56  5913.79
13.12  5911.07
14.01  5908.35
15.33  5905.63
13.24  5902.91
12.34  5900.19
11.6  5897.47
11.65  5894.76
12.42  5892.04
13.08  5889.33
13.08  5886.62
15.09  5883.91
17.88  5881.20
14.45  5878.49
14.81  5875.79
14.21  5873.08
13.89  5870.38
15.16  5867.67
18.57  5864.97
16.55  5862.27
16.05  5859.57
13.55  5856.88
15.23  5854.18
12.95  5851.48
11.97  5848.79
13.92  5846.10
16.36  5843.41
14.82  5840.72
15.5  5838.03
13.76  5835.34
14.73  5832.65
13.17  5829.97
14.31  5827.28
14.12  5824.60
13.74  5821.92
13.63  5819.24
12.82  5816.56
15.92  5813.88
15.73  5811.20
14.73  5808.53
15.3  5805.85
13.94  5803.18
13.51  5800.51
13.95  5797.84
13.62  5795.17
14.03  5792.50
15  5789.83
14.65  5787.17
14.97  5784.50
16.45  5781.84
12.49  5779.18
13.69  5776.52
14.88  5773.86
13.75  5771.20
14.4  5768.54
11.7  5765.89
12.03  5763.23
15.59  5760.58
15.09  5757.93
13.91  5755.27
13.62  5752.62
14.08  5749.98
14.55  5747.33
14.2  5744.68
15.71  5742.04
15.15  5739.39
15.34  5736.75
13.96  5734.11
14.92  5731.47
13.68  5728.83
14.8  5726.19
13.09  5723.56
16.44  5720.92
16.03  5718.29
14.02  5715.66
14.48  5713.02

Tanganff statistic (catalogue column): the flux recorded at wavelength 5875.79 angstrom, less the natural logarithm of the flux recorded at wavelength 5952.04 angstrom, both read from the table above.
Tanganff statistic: 12.2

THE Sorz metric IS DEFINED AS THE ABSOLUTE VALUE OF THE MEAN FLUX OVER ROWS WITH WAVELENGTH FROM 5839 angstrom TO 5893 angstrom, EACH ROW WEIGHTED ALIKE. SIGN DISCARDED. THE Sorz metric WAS 14.7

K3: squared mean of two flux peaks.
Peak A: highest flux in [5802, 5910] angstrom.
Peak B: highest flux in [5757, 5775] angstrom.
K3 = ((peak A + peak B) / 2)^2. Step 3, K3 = 292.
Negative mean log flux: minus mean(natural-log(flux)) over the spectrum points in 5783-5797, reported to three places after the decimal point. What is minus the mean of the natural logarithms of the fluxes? -2.670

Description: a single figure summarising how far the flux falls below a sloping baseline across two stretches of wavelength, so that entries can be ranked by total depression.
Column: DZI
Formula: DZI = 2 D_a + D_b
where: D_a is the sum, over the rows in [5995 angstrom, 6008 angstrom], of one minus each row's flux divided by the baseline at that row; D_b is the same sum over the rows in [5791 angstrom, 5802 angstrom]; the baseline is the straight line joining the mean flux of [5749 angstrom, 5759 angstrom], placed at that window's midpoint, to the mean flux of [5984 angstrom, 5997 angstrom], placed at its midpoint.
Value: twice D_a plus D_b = 1.5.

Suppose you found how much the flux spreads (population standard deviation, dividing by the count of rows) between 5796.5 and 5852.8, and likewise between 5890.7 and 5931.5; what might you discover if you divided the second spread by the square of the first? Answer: 1.0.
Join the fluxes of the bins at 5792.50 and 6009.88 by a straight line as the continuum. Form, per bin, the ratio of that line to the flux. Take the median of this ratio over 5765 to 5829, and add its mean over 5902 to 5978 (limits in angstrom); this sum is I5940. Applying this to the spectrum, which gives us 1.98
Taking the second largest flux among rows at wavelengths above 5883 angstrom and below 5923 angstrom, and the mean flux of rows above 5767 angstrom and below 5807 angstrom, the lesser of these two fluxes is 14.3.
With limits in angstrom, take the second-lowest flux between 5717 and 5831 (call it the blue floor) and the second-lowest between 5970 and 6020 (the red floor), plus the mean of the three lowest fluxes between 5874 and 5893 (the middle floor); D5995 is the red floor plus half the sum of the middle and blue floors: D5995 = 24.8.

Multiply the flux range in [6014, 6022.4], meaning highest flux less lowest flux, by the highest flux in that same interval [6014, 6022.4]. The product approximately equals 21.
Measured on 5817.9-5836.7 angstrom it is 23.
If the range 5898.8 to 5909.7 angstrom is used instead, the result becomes 46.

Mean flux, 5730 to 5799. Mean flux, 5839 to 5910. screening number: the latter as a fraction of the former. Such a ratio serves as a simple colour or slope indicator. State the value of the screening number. 1.001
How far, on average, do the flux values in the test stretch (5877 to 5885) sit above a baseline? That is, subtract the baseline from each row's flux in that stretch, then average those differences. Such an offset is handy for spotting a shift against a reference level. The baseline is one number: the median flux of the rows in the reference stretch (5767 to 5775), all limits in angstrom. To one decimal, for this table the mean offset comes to 1.4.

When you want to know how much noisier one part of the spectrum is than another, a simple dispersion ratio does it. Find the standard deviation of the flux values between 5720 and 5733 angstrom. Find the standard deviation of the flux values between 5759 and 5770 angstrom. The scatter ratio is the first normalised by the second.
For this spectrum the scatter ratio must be 0.7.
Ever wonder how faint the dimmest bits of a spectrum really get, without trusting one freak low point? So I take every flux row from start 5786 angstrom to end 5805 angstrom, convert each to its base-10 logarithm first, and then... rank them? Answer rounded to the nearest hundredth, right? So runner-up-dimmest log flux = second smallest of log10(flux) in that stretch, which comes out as 1.13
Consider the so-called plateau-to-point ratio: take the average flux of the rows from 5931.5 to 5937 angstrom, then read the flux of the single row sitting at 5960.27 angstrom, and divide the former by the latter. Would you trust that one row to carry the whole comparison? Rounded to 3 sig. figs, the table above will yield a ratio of 1.03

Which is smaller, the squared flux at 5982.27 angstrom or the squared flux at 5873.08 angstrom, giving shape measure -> 164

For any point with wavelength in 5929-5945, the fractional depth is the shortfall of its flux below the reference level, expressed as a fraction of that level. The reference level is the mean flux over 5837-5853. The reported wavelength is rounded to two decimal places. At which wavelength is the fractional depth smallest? 5941.09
